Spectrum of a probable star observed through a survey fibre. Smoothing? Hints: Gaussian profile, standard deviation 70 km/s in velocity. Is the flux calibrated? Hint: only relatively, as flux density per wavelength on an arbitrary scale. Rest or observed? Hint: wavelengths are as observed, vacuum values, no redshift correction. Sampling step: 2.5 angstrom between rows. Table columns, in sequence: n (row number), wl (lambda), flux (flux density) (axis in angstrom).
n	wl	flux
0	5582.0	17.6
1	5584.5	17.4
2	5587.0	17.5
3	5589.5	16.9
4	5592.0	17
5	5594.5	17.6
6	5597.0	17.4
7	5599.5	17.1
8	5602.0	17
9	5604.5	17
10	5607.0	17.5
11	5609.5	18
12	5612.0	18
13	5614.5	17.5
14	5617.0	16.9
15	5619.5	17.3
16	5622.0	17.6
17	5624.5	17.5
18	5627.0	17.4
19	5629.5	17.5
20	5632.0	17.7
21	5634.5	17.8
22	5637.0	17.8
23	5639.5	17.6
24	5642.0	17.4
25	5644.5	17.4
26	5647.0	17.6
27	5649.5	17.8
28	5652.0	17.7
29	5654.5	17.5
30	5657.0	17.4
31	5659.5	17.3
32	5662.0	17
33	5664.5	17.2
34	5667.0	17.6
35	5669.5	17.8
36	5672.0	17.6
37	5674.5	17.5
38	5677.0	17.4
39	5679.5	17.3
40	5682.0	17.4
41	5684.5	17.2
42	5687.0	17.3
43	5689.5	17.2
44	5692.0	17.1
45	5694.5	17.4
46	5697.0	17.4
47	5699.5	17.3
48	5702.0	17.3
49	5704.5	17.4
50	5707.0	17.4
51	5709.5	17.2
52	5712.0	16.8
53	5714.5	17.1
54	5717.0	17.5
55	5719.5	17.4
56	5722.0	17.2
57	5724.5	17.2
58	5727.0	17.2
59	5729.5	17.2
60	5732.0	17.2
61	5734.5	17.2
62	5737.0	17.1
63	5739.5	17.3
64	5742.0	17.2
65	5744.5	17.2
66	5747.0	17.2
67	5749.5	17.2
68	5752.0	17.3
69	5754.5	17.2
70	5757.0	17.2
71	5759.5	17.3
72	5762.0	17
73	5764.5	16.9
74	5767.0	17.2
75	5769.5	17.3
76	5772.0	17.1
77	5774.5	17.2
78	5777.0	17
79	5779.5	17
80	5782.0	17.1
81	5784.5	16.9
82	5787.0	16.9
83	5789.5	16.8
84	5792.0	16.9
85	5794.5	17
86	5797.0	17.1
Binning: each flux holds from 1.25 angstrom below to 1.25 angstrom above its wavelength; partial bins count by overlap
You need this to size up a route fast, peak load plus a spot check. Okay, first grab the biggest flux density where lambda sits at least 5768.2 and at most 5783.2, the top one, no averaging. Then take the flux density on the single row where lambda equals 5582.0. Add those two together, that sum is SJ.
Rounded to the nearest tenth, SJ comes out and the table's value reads 34.9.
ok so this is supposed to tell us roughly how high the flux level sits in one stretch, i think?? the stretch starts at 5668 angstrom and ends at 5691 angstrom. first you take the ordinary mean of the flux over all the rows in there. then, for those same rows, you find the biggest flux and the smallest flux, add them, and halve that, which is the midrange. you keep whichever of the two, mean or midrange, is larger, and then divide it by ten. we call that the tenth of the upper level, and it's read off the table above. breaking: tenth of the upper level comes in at 1.75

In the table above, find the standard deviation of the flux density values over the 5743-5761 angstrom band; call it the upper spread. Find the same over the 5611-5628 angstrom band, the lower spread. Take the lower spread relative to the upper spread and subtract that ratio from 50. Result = 43.2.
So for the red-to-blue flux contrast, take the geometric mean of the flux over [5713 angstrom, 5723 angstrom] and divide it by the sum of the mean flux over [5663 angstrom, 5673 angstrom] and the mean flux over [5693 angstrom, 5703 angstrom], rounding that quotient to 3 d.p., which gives 0.496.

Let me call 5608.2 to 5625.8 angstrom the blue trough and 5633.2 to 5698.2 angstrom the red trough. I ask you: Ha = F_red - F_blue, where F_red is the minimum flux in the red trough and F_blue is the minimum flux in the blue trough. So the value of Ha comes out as 0.1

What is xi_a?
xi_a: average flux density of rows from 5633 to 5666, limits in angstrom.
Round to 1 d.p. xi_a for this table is 17.5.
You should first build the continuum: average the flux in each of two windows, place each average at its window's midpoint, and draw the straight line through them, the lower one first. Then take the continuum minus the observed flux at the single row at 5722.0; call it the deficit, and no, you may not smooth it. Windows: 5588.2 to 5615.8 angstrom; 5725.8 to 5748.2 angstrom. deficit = 0.02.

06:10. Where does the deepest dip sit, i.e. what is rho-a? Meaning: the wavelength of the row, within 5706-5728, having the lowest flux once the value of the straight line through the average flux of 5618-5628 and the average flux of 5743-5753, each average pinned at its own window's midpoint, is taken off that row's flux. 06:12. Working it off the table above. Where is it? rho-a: 5712.0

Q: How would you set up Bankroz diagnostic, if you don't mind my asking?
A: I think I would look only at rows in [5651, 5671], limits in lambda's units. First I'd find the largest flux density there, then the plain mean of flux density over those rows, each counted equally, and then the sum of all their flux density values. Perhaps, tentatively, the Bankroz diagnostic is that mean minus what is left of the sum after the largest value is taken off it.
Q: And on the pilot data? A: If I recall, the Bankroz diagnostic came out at -104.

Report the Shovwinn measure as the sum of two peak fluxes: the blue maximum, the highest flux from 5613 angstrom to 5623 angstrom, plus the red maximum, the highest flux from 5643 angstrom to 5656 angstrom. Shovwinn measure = 35.4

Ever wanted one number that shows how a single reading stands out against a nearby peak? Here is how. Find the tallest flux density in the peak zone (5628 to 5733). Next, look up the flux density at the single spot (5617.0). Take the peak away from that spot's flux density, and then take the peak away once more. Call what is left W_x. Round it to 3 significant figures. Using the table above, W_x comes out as -18.7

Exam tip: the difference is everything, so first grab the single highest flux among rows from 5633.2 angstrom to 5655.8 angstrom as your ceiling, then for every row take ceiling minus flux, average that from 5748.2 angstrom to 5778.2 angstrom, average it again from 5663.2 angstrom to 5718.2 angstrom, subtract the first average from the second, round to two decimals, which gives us -0.18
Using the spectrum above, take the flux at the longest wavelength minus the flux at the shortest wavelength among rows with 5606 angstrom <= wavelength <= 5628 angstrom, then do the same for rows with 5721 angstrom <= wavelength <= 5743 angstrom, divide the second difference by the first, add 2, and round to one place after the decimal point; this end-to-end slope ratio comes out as 2.0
